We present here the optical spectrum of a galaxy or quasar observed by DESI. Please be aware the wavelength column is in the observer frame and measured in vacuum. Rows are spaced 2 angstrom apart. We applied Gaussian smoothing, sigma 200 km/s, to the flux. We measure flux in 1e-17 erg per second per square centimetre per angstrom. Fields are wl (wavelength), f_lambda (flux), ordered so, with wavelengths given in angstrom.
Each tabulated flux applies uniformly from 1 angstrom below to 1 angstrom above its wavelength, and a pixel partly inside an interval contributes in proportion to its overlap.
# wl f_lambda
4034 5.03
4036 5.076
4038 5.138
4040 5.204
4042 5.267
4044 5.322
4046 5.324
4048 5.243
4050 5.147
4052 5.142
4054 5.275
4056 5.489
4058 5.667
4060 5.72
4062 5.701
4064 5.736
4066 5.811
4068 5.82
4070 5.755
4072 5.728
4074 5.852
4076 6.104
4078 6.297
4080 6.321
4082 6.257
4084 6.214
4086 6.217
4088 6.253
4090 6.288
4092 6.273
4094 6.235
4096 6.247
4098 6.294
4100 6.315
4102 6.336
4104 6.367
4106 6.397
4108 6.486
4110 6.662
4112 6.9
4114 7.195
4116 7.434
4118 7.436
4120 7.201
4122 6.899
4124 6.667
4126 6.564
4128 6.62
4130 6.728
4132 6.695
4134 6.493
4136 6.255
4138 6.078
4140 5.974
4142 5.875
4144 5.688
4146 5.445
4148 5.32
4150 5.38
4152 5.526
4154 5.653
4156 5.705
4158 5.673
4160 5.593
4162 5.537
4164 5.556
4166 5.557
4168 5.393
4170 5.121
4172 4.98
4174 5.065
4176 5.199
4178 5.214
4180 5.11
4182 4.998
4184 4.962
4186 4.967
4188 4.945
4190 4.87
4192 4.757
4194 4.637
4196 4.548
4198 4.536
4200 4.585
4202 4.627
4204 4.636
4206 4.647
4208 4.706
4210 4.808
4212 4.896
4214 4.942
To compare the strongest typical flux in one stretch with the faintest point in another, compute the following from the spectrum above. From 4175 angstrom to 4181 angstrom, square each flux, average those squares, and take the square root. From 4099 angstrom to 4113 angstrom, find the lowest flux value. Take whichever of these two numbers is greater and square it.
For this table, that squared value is 39.9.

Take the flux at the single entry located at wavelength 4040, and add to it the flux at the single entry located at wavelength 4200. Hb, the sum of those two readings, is 9.8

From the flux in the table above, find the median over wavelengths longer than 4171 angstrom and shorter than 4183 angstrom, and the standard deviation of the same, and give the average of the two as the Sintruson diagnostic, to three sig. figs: 2.59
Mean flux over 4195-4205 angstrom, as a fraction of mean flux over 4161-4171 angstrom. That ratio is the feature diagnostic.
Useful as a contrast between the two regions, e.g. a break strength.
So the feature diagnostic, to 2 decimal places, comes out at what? 0.84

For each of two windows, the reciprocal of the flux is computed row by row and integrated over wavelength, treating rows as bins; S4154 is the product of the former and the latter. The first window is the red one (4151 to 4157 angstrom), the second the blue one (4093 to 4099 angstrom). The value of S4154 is 1.02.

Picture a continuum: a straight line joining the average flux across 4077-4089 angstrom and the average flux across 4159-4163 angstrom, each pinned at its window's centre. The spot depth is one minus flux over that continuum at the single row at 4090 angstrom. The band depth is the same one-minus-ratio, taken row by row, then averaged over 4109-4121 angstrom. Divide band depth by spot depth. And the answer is 13.3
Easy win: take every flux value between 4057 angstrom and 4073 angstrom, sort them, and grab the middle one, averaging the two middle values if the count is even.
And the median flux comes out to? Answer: 5.7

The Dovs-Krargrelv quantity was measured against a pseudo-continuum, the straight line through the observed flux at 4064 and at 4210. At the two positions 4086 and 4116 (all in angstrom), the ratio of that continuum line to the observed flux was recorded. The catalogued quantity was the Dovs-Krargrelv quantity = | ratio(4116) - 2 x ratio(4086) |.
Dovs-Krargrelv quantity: 1.07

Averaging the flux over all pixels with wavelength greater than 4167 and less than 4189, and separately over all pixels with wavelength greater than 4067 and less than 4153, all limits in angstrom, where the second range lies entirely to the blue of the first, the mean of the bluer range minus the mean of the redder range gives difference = 1.2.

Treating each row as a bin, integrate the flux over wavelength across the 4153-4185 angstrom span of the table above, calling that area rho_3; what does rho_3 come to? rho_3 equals 171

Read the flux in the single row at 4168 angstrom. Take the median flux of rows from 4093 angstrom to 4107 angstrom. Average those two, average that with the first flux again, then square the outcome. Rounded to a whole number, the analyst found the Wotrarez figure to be 32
